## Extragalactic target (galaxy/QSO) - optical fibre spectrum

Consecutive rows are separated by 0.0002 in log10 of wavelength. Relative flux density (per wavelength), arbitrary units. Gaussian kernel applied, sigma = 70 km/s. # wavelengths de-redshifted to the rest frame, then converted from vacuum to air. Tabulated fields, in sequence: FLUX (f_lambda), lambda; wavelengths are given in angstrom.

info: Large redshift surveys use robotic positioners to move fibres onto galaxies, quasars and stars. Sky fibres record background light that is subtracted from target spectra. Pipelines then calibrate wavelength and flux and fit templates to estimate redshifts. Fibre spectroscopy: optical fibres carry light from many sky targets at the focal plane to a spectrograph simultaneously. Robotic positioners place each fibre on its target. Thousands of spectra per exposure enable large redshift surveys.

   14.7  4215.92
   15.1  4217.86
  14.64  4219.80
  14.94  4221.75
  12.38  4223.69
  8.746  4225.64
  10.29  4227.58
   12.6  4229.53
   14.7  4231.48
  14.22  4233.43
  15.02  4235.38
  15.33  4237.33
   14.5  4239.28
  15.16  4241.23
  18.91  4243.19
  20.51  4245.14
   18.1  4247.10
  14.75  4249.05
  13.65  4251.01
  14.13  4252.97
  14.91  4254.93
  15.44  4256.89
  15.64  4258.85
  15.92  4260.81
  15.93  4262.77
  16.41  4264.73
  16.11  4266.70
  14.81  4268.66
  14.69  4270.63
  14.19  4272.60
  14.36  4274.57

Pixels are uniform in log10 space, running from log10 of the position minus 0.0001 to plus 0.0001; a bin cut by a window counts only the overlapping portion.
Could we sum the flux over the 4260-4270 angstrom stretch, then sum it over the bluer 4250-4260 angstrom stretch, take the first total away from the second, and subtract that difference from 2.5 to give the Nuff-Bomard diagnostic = 8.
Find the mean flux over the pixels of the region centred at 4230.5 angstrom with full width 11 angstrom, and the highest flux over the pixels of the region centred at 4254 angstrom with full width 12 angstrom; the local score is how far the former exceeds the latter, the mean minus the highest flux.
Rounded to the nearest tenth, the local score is -3.0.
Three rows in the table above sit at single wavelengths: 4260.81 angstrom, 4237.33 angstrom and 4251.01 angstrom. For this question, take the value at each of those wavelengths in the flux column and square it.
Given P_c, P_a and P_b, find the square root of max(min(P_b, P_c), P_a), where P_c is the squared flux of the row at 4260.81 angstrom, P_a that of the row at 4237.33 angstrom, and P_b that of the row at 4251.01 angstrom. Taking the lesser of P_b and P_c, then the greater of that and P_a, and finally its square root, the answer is 15.3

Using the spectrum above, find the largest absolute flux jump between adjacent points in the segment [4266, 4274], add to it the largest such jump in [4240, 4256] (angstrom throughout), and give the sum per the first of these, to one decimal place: 3.9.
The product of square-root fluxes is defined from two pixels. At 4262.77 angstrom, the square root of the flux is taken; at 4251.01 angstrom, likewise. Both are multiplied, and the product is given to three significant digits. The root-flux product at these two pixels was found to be 14.7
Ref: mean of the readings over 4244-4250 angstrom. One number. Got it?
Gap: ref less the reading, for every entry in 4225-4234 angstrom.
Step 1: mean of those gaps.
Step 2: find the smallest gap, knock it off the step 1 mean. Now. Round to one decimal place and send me 2.6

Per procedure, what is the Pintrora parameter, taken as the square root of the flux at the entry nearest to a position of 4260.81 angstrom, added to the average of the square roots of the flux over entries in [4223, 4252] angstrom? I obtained 7.79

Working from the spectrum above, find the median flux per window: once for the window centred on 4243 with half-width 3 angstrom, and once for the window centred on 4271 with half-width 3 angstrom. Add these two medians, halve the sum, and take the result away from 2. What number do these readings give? -14.8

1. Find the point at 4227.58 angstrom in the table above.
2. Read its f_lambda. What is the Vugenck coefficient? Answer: 10.29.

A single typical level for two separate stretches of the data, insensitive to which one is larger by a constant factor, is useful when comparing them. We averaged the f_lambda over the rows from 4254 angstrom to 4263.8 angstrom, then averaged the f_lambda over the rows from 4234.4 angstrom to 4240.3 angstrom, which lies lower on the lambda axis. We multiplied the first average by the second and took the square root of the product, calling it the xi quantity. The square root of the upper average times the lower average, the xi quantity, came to 15.3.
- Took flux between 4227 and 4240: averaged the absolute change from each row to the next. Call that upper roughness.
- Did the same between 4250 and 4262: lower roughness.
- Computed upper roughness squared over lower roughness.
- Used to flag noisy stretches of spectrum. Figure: 2.9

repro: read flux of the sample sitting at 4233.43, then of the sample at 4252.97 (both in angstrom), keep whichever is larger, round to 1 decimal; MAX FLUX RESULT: 14.2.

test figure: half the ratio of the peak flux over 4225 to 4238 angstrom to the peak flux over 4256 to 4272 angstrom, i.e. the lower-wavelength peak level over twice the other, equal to 0.47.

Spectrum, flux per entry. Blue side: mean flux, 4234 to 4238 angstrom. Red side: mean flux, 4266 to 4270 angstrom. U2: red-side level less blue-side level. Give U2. 0.3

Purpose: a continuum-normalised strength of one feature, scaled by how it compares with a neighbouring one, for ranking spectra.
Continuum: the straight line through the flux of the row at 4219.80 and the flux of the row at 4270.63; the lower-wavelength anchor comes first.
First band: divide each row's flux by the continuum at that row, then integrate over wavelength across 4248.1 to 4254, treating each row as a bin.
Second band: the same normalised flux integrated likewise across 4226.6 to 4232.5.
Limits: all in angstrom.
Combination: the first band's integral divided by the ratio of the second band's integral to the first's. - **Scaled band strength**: 6.4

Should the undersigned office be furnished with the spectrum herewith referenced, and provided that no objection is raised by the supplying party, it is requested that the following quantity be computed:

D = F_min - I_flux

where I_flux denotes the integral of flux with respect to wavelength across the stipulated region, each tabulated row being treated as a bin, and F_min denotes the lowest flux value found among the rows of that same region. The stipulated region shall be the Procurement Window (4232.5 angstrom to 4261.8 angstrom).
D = -448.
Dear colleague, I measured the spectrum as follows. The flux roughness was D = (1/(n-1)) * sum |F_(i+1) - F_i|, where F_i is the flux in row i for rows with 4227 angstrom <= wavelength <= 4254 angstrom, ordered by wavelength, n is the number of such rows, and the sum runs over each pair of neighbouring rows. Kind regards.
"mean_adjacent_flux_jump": 1.6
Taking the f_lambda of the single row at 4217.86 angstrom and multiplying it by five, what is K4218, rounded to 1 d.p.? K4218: 75.5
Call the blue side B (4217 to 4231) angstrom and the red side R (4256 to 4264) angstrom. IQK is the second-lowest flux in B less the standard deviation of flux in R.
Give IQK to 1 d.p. 10.1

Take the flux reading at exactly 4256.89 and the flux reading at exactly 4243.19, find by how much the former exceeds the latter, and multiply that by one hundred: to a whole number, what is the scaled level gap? -347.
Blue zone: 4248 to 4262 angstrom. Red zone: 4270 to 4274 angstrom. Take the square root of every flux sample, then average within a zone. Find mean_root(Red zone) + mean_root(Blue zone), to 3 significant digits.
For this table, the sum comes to 7.66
